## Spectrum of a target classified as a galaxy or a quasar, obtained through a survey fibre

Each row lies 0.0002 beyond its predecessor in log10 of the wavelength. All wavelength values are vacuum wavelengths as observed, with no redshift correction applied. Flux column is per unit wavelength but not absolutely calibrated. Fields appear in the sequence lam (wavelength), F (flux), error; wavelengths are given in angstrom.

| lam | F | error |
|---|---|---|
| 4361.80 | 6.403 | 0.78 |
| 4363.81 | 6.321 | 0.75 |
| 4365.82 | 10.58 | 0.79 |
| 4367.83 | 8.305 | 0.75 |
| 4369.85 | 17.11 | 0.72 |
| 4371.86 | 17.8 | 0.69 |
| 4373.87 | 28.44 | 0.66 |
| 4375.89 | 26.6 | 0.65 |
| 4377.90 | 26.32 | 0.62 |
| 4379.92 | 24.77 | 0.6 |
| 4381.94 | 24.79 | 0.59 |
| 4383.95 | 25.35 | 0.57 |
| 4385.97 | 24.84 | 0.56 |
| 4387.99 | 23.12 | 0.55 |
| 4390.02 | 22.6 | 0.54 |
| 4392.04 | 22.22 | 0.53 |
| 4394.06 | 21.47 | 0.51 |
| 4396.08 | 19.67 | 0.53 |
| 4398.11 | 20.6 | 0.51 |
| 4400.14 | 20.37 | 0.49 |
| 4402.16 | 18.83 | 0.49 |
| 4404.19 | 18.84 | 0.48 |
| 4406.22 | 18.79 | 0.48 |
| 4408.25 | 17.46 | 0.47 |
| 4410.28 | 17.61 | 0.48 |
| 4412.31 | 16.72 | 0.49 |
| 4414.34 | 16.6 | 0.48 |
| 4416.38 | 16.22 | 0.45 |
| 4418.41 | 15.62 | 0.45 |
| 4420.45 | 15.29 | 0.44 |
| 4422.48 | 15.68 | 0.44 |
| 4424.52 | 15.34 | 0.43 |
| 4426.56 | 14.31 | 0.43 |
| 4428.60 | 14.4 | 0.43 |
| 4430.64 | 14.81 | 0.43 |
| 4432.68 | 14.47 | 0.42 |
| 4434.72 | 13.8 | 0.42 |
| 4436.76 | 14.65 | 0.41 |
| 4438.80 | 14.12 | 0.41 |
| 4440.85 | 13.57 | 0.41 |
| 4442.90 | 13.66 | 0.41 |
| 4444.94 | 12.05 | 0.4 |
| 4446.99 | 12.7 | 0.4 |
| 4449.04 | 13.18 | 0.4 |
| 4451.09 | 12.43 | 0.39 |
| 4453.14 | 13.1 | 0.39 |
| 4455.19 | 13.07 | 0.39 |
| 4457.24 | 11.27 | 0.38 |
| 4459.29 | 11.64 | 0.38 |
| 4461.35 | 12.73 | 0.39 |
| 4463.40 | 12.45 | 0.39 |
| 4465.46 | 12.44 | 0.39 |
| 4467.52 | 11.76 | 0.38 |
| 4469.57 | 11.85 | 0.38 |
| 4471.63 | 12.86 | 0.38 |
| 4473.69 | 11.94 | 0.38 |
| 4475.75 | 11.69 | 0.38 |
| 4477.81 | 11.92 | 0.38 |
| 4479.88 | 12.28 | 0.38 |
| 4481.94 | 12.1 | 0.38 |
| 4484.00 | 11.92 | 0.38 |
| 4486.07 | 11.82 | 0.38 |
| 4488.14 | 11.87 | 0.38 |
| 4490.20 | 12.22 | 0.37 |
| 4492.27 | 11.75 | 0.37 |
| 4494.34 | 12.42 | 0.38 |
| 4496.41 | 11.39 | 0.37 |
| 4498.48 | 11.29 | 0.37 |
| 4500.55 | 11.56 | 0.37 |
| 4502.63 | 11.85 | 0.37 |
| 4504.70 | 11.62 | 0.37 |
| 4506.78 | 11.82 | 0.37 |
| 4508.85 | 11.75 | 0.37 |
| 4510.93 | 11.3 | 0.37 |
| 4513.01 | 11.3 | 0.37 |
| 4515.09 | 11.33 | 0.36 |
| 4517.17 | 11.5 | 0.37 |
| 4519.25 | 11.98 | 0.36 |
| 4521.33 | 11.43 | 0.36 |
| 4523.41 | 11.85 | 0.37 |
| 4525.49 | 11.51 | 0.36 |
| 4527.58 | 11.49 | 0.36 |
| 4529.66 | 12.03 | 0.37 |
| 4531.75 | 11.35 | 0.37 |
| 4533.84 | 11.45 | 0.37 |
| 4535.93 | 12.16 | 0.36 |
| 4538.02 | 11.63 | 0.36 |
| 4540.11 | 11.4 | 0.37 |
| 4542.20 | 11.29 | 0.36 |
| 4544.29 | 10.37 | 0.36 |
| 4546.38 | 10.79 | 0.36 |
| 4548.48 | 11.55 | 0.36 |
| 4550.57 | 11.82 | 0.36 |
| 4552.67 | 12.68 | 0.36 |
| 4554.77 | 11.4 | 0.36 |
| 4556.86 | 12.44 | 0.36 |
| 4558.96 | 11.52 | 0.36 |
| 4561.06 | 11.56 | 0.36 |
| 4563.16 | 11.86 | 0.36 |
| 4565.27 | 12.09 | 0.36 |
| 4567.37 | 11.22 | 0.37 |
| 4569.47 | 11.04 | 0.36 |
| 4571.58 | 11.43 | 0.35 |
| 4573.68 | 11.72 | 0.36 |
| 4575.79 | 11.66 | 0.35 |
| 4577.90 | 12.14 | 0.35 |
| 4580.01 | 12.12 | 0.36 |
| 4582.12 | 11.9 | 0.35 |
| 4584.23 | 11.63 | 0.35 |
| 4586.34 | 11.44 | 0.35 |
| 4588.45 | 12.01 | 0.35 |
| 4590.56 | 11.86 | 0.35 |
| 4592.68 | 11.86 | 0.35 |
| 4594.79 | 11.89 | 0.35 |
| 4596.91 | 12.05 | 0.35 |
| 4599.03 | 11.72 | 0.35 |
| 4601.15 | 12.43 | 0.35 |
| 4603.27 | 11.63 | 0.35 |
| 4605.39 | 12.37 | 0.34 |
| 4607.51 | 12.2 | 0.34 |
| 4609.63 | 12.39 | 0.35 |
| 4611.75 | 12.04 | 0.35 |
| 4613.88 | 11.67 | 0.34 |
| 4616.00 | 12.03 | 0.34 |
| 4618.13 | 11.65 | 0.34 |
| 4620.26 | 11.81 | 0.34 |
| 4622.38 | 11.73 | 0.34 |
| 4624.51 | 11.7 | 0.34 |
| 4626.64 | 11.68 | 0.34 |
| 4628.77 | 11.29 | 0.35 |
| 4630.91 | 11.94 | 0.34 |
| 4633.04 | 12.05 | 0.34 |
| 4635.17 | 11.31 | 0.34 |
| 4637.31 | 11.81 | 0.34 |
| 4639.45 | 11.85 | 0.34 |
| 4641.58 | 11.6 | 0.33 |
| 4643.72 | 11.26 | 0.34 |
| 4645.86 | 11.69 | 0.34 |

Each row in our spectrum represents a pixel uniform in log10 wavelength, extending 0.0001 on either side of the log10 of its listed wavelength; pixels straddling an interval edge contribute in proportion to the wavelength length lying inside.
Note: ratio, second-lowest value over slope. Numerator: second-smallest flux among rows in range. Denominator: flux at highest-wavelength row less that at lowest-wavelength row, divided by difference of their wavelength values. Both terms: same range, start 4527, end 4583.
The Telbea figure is 1435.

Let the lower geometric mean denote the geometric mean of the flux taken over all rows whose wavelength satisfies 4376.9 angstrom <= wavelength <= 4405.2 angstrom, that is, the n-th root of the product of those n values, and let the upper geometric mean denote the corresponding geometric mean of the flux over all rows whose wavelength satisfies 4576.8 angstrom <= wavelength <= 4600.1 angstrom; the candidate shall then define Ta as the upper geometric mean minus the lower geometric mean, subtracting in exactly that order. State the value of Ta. -10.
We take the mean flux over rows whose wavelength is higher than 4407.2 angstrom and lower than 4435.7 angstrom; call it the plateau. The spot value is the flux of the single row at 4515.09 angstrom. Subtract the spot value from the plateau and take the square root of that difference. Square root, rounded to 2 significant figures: 2.1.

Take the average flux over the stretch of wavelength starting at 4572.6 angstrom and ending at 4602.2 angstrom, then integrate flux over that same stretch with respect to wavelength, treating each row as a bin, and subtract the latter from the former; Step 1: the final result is -340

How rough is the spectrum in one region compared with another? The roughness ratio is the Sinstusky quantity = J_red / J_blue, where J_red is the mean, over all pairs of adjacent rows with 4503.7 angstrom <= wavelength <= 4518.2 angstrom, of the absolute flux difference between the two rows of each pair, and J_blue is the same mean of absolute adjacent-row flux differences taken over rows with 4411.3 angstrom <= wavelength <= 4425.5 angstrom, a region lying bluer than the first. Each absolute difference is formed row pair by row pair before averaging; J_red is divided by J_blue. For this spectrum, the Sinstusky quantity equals 0.43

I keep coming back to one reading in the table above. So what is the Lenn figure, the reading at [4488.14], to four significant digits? 11.87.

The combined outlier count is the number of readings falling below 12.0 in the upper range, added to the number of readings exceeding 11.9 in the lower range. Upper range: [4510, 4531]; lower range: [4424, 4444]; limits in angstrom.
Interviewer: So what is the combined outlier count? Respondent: 19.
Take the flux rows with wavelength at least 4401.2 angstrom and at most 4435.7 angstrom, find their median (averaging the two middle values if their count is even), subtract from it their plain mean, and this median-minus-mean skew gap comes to -0.48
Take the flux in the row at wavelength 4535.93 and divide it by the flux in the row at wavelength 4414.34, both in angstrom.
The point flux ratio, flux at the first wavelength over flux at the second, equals 0.73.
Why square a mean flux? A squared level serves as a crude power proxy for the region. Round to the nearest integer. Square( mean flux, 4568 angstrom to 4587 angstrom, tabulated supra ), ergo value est 136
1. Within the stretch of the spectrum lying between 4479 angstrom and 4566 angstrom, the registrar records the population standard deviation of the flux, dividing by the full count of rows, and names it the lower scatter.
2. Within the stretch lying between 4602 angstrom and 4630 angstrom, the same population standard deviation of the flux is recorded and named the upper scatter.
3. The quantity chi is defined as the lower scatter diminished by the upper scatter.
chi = 0.1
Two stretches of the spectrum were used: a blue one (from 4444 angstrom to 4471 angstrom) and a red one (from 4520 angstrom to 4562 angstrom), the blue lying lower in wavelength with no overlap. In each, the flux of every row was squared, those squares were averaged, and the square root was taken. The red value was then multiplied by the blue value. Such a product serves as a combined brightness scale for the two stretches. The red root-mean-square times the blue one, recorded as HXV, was 143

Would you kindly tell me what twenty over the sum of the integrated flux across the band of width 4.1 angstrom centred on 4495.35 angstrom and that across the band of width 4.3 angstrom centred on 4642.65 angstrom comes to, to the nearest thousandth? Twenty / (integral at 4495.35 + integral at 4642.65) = 0.204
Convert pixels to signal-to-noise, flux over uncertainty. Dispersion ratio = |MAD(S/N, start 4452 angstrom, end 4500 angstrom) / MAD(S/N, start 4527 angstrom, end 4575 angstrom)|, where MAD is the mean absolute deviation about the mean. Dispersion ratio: 1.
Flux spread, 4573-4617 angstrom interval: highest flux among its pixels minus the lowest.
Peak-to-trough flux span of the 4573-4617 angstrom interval 1.0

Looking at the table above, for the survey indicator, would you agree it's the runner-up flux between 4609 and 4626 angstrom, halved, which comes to 6.0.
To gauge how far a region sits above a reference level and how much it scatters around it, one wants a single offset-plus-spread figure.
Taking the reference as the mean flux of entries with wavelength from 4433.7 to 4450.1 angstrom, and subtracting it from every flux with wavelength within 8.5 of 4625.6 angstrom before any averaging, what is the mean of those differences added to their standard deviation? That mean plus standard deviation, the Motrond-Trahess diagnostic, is -1.5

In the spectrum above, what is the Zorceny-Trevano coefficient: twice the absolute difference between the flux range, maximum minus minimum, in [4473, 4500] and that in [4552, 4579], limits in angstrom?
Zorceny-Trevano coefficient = 1.0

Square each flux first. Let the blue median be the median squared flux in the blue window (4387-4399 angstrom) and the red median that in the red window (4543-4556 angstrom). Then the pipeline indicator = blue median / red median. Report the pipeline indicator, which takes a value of 3.6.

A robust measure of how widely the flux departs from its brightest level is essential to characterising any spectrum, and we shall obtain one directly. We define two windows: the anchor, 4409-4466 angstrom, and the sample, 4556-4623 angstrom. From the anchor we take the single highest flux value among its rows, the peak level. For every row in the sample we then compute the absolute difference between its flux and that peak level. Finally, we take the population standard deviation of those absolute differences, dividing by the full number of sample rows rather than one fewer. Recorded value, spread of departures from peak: 0.33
